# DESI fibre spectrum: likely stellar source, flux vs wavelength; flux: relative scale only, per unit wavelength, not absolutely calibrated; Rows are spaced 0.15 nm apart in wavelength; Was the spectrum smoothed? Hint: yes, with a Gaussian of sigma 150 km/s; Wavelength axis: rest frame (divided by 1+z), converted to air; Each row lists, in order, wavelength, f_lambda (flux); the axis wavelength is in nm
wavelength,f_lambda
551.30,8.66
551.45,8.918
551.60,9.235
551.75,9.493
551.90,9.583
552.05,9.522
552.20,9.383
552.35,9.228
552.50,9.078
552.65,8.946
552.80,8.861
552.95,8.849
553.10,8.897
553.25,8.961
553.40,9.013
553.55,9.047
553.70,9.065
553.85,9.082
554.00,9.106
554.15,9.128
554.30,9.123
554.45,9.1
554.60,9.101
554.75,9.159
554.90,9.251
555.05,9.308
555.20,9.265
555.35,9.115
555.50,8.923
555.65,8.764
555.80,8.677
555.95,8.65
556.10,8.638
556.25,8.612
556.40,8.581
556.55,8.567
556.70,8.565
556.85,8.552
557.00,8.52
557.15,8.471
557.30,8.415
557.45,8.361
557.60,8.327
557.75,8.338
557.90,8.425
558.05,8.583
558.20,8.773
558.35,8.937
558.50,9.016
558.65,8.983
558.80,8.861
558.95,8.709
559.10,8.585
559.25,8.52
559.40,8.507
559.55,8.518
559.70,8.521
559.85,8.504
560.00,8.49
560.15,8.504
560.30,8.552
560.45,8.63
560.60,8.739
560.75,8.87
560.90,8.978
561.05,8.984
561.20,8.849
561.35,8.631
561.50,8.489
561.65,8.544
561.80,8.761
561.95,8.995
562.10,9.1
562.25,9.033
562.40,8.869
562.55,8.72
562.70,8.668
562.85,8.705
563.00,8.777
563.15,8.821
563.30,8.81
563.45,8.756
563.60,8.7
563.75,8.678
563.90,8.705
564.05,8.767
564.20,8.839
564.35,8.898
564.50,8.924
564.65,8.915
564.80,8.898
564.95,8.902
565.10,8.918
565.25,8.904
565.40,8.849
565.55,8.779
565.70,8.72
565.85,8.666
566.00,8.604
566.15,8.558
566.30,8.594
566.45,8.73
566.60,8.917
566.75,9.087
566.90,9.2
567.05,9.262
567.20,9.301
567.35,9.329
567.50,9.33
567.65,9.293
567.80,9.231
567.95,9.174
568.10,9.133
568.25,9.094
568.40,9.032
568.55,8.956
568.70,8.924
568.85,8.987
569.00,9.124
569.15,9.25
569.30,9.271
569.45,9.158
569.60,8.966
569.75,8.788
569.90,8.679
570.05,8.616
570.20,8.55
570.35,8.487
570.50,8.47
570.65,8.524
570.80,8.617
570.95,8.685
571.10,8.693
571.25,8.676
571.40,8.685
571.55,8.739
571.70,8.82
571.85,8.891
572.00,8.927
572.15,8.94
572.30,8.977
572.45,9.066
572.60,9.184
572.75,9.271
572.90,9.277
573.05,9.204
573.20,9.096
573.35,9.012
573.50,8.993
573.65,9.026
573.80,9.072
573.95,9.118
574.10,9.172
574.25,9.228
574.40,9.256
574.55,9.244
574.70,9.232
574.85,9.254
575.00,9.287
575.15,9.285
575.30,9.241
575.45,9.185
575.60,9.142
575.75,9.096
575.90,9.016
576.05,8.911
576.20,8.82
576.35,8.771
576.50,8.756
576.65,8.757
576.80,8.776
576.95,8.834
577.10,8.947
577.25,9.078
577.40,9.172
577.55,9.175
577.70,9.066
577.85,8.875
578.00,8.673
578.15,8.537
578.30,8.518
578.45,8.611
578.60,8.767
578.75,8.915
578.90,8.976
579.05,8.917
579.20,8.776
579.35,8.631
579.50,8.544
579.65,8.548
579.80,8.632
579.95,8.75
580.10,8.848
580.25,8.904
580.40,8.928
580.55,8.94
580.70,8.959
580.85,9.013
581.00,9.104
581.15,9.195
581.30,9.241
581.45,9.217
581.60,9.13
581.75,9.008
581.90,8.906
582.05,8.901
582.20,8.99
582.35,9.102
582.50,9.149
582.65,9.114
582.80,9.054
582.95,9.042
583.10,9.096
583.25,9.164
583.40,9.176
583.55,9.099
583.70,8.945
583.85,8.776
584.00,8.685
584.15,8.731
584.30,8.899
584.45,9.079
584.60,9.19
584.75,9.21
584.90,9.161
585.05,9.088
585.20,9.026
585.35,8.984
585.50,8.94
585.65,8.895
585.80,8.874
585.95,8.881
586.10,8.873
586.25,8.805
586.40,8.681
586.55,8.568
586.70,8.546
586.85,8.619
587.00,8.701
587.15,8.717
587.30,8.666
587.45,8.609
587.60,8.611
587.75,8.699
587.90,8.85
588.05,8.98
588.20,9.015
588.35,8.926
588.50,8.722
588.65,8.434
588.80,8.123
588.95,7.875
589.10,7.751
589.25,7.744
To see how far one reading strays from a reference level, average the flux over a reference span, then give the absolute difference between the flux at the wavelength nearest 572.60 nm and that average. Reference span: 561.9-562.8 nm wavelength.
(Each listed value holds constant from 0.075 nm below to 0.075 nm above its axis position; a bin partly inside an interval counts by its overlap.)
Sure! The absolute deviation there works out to 0.29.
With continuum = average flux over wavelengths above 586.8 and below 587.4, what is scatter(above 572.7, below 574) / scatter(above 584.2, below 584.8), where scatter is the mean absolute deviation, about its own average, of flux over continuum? 0.83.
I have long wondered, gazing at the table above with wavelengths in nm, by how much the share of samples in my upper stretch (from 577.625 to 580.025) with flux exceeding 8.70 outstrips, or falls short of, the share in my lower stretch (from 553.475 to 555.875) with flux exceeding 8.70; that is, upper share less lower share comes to -0.44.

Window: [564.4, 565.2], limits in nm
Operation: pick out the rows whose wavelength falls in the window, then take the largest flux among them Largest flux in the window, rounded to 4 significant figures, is 8.924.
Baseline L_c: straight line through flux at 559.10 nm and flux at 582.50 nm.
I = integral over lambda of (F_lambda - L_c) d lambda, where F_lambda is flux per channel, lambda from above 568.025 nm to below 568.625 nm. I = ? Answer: 0.15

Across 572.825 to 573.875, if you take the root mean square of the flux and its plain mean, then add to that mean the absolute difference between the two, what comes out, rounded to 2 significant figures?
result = 9.1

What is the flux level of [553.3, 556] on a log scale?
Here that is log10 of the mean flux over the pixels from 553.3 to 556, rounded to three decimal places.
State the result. 0.957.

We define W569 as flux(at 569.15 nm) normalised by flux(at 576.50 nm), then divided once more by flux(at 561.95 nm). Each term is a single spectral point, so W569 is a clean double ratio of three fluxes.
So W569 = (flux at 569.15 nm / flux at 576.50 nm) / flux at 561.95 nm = 0.117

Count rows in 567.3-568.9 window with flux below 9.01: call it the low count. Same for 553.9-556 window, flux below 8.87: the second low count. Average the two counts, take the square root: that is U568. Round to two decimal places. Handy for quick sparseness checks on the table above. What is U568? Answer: 1.73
